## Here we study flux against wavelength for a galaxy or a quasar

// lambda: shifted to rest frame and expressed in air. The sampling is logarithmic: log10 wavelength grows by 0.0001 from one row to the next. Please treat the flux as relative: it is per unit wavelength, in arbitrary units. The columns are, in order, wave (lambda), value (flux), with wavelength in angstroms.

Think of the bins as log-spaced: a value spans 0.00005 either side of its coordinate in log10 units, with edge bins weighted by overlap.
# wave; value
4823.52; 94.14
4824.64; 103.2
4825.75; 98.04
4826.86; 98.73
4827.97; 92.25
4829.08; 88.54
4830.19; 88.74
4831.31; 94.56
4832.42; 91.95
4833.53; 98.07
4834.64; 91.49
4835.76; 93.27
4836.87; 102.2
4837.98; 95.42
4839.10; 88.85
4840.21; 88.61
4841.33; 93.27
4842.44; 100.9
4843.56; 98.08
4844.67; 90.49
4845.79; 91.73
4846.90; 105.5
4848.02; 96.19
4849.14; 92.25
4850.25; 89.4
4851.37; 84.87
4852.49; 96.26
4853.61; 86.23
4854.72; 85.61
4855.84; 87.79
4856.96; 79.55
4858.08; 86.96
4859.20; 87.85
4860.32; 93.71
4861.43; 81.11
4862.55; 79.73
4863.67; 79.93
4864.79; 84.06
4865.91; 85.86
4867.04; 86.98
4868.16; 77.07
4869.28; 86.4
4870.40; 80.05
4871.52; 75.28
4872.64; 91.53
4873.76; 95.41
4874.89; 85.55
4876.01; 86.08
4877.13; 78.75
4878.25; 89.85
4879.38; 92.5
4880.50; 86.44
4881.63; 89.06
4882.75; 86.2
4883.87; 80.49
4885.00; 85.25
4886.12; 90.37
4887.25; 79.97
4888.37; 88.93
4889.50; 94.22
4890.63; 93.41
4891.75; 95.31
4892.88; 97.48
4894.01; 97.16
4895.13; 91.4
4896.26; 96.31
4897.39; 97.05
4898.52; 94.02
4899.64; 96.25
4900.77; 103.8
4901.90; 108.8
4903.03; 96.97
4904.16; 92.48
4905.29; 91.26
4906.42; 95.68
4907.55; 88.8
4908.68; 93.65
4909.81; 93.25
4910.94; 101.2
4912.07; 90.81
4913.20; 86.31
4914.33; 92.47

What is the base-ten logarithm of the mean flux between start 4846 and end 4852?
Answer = 1.97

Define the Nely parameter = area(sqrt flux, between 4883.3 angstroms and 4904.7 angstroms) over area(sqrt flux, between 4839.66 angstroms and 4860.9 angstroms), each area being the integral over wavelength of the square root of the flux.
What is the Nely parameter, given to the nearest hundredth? 1.02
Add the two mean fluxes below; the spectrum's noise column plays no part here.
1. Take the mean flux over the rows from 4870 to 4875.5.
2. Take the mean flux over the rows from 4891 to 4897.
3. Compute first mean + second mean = 181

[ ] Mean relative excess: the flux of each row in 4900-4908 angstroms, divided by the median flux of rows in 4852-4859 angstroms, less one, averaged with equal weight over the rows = 0.12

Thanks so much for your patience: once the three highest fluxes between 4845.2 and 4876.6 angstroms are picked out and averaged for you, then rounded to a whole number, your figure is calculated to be 99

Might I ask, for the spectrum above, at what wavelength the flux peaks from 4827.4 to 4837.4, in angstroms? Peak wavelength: 4836.87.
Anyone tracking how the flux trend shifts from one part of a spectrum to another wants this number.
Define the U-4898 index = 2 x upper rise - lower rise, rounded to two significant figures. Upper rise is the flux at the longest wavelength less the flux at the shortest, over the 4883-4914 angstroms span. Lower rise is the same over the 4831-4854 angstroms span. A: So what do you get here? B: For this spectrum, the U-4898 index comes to 20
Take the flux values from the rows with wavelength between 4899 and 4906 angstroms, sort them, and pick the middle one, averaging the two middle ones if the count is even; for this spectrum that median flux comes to 96.6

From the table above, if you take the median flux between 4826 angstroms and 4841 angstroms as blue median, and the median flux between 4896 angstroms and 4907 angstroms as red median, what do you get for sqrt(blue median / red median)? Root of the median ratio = 0.979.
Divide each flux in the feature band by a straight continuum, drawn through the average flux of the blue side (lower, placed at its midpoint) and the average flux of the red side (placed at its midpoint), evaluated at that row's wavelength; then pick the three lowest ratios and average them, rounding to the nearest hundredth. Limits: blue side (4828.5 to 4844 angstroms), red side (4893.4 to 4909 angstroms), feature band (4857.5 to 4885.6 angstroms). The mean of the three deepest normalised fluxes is 0.81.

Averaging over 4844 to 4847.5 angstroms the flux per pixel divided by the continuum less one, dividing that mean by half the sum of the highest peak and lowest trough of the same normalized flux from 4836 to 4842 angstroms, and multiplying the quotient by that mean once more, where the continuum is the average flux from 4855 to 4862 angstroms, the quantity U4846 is 0.12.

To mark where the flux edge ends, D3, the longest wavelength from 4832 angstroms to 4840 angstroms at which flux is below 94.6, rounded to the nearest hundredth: 4839.10 angstroms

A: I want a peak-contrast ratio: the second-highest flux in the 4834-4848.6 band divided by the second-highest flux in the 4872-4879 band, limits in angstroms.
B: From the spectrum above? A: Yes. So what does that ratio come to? 1.12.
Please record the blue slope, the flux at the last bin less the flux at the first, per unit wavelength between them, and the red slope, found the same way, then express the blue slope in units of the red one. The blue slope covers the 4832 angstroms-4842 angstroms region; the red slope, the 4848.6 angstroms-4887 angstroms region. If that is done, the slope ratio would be -2.9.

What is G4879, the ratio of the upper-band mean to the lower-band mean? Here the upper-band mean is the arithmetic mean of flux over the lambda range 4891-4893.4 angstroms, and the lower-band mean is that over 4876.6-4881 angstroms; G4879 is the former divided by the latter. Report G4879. 1.11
